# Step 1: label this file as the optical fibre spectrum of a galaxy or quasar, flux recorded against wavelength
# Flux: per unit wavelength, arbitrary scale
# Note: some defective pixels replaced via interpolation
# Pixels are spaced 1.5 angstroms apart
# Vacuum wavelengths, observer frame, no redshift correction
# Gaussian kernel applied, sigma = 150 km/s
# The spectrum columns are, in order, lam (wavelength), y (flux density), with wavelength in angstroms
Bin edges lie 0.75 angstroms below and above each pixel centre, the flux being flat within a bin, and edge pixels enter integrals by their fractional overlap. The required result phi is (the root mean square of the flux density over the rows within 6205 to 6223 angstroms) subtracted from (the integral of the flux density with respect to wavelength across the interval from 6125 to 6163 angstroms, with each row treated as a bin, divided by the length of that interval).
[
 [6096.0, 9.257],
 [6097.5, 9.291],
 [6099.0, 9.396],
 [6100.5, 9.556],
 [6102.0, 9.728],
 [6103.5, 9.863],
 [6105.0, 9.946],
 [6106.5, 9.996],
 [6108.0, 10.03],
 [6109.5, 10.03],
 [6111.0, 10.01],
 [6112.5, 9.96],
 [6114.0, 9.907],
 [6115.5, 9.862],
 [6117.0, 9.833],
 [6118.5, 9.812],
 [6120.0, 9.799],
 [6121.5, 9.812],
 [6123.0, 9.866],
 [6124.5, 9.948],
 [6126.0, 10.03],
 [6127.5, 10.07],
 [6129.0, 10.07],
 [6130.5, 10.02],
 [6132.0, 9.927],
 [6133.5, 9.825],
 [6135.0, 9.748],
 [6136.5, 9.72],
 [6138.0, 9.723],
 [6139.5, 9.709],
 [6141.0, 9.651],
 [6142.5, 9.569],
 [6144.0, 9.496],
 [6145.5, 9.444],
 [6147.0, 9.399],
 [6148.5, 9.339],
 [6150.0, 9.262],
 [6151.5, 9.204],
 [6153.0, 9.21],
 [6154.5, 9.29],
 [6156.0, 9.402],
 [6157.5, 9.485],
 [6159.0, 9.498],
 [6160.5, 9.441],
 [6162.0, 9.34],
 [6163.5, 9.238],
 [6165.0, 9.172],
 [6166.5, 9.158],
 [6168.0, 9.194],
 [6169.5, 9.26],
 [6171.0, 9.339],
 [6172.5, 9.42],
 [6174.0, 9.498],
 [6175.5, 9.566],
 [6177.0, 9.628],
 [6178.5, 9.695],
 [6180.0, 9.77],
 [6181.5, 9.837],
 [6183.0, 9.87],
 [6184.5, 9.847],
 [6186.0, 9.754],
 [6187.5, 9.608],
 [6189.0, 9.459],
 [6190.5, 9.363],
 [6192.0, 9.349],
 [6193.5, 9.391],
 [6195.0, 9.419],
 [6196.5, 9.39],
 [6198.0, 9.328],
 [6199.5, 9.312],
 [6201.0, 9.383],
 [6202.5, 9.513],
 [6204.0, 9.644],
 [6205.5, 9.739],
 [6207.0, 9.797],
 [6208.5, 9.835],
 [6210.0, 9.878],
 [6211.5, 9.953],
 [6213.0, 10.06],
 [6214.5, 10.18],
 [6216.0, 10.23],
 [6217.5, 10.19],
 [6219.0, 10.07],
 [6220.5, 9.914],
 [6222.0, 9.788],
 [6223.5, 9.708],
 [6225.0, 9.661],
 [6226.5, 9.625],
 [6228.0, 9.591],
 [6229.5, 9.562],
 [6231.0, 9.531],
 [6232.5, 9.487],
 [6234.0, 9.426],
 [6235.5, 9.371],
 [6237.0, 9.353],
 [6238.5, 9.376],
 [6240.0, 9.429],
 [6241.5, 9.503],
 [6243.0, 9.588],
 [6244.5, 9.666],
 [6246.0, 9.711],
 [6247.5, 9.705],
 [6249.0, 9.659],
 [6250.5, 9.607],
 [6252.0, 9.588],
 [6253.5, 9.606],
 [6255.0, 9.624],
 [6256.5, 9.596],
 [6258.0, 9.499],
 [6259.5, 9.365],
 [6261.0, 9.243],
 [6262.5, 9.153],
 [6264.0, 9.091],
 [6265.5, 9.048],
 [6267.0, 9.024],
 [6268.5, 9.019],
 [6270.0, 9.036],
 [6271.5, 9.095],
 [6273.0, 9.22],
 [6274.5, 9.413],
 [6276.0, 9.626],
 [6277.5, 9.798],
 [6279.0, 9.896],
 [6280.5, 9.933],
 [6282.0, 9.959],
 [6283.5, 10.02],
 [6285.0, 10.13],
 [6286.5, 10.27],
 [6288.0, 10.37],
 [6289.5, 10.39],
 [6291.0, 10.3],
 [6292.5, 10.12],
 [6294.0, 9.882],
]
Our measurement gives -0.38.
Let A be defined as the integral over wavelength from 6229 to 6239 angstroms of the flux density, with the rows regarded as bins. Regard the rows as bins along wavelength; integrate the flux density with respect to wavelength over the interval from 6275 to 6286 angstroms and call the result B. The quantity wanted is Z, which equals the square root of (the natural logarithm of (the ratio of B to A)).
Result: 0.38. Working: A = 94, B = 109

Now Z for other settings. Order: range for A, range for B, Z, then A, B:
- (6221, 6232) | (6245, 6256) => 0.01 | 106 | 106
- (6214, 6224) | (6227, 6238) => 0.20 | 100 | 104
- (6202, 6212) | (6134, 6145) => 0.29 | 98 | 106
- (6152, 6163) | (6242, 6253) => 0.17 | 103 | 106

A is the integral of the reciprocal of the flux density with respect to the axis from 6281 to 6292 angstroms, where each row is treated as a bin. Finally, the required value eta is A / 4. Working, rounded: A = 1.1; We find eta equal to 0.27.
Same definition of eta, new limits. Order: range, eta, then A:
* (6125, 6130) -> 0.12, 0.5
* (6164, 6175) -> 0.30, 1.2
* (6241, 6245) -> 0.10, 0.4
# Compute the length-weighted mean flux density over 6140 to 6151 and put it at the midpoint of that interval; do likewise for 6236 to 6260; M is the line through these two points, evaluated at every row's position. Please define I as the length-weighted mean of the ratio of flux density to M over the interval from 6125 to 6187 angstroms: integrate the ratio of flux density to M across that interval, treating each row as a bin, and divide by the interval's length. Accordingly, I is 1.01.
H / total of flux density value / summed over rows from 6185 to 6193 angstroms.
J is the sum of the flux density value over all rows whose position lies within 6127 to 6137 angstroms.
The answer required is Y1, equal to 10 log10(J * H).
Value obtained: 35.2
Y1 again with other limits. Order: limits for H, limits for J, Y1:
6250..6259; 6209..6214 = 32.4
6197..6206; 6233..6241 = 34.3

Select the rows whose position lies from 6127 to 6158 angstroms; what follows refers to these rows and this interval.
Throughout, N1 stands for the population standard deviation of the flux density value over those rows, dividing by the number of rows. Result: 0.27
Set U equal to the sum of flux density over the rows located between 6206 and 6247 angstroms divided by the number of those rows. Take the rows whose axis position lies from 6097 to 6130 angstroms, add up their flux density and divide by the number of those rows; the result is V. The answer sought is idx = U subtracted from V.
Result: 0.13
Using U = 9.72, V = 9.86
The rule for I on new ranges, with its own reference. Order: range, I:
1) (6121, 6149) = 1.03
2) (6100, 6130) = 1.05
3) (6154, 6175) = 0.99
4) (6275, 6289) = 1.04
